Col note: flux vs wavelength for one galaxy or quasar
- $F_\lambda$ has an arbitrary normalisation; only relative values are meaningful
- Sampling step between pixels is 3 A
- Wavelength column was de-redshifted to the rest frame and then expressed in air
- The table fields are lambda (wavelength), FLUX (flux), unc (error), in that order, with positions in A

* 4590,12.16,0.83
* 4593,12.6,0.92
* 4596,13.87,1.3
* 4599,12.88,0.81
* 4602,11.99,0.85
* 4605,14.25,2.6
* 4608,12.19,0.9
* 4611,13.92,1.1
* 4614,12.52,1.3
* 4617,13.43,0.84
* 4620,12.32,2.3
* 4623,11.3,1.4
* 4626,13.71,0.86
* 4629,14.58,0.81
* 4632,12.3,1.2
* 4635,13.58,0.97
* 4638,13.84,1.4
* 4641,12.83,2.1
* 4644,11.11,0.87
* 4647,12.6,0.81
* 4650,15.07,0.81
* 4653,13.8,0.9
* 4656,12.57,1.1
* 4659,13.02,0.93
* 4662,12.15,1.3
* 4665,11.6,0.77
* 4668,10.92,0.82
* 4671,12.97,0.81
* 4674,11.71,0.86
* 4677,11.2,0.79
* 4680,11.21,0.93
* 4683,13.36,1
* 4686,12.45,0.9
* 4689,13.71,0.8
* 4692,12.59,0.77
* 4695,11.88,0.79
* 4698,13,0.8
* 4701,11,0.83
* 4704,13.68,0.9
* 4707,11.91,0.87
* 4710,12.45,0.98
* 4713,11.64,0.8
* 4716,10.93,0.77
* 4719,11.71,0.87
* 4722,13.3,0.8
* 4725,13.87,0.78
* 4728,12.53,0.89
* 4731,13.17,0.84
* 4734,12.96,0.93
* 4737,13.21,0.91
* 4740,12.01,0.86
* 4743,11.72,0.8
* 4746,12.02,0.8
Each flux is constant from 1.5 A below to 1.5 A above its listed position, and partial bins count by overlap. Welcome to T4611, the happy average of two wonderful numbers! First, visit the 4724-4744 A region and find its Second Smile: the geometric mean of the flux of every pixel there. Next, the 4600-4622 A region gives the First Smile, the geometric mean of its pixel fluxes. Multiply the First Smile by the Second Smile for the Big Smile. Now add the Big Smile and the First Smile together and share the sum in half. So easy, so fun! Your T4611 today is 89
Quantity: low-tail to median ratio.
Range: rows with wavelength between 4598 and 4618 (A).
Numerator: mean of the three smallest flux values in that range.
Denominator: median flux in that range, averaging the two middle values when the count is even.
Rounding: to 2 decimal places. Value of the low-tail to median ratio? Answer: 0.95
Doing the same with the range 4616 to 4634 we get 0.93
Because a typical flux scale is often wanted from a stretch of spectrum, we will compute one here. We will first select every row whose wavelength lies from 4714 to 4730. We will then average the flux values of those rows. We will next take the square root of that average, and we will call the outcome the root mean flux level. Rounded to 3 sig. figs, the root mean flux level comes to 3.53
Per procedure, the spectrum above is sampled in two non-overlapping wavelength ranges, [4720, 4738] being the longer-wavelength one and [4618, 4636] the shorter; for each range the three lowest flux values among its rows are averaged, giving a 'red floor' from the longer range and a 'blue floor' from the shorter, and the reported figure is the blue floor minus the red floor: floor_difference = -0.9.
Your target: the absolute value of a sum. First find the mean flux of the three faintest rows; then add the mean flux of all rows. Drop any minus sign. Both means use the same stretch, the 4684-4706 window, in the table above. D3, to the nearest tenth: 24.4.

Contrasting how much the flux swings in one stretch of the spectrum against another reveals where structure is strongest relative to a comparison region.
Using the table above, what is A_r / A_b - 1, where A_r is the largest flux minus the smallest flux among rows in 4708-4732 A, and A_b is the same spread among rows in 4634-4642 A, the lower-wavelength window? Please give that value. 1.9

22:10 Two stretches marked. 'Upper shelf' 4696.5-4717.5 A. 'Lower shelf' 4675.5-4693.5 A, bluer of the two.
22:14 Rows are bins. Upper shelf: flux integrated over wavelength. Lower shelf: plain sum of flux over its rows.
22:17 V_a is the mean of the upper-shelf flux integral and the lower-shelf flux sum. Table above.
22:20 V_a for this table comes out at 164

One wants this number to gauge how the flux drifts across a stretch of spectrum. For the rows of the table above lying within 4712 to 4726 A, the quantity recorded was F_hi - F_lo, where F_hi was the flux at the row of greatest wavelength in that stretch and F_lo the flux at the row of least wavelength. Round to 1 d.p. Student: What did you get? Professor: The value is 2.2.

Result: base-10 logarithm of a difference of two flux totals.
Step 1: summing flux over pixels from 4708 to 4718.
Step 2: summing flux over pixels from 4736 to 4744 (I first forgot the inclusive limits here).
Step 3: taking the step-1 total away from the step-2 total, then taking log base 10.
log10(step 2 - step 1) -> 0.28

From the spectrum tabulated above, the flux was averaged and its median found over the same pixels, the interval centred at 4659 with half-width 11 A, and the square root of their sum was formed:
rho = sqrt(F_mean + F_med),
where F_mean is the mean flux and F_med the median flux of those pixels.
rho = 5.03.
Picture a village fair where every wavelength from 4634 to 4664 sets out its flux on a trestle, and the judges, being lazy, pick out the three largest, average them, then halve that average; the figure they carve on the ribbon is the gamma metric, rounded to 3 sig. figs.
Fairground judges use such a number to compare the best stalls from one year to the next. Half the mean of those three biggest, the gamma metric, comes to 7.12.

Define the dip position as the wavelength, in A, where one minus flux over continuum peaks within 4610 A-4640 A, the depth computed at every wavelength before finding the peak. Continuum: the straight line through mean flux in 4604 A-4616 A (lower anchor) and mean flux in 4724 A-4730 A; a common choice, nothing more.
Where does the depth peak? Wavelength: 4623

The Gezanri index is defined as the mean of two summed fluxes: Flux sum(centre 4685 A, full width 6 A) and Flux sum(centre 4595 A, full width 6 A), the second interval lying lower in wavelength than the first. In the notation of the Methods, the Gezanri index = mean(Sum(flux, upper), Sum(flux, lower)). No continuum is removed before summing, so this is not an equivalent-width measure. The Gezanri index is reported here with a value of 26.1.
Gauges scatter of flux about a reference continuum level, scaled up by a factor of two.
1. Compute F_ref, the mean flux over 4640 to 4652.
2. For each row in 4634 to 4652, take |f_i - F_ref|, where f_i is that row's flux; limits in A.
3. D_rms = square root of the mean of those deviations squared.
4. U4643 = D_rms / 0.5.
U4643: 2.5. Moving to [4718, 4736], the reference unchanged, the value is 1.3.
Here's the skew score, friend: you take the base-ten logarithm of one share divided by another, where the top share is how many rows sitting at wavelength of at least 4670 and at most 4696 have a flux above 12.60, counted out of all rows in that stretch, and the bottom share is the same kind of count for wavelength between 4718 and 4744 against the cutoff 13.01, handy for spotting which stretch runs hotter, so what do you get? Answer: -0.12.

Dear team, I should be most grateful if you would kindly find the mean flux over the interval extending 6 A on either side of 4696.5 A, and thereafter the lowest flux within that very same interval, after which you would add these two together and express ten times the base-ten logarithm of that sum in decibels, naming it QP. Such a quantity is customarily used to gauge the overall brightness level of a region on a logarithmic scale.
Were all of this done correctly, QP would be 13.6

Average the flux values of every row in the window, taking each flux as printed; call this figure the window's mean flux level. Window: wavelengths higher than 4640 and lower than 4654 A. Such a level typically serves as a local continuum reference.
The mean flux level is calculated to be 13.1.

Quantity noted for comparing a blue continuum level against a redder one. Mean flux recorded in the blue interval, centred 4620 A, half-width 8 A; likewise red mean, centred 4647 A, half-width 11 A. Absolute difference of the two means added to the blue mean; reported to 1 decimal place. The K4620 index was 13.1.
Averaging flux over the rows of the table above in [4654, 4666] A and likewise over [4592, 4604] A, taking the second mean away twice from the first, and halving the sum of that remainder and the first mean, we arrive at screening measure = -0.5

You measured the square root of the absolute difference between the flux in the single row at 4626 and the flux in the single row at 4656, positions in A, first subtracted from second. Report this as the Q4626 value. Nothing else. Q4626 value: 1.07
